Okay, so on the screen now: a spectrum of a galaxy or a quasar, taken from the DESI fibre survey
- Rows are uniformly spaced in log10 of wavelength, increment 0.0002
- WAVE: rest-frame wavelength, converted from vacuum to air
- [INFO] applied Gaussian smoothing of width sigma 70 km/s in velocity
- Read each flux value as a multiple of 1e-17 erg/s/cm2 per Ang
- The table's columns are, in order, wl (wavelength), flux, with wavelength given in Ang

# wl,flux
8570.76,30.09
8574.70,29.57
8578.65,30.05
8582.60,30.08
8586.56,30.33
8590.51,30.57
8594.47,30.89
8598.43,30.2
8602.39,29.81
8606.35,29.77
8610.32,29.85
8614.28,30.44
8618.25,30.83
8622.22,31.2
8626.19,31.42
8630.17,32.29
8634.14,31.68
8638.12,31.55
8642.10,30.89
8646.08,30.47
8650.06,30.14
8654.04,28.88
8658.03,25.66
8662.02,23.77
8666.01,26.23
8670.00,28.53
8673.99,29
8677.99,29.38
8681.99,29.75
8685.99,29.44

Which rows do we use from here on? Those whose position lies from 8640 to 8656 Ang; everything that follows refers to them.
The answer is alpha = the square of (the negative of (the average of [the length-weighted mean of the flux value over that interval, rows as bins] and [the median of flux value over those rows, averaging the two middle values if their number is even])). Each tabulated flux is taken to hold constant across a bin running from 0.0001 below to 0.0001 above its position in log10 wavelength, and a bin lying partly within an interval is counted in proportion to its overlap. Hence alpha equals 913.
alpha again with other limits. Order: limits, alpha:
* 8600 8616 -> 894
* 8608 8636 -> 970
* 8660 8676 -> 736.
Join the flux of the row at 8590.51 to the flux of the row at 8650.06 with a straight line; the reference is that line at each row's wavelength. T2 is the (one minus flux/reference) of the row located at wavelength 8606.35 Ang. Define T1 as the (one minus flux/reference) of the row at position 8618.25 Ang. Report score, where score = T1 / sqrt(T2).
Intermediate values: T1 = -0.015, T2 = 0.023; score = -0.10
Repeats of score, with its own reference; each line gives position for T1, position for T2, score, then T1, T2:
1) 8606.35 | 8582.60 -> 0.17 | 0.023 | 0.018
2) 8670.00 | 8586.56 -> 0.52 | 0.049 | 0.009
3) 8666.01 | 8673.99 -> 0.70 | 0.126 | 0.032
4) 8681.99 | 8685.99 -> 0.04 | 0.005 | 0.015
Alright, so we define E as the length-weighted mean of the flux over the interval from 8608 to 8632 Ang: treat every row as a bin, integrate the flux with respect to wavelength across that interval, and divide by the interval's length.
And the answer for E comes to 31.0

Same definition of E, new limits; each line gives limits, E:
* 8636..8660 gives 29.6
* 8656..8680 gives 27.1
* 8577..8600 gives 30.4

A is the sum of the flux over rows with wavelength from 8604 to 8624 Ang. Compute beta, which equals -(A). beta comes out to -152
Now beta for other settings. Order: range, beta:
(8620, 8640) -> -158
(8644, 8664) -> -139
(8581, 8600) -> -152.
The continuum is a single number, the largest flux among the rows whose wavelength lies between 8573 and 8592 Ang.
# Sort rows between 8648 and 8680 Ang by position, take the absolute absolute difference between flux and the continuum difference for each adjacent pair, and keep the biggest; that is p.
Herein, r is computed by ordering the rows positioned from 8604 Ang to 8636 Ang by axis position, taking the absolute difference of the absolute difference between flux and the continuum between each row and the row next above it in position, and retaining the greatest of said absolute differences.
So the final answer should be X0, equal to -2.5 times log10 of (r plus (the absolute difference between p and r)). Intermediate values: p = 3.2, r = 0.87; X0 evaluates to -1.3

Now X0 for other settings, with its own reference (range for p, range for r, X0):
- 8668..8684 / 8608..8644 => -0.3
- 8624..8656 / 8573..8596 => -0.3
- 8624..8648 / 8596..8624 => 0.2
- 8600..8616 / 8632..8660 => -1.9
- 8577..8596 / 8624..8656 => -0.9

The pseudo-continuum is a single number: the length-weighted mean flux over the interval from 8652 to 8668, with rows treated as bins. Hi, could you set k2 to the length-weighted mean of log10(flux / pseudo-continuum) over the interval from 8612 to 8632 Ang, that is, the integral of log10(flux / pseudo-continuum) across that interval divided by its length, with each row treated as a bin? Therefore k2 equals 0.077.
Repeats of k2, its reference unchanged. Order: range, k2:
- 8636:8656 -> 0.065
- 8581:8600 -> 0.066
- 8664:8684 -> 0.038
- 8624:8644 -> 0.082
